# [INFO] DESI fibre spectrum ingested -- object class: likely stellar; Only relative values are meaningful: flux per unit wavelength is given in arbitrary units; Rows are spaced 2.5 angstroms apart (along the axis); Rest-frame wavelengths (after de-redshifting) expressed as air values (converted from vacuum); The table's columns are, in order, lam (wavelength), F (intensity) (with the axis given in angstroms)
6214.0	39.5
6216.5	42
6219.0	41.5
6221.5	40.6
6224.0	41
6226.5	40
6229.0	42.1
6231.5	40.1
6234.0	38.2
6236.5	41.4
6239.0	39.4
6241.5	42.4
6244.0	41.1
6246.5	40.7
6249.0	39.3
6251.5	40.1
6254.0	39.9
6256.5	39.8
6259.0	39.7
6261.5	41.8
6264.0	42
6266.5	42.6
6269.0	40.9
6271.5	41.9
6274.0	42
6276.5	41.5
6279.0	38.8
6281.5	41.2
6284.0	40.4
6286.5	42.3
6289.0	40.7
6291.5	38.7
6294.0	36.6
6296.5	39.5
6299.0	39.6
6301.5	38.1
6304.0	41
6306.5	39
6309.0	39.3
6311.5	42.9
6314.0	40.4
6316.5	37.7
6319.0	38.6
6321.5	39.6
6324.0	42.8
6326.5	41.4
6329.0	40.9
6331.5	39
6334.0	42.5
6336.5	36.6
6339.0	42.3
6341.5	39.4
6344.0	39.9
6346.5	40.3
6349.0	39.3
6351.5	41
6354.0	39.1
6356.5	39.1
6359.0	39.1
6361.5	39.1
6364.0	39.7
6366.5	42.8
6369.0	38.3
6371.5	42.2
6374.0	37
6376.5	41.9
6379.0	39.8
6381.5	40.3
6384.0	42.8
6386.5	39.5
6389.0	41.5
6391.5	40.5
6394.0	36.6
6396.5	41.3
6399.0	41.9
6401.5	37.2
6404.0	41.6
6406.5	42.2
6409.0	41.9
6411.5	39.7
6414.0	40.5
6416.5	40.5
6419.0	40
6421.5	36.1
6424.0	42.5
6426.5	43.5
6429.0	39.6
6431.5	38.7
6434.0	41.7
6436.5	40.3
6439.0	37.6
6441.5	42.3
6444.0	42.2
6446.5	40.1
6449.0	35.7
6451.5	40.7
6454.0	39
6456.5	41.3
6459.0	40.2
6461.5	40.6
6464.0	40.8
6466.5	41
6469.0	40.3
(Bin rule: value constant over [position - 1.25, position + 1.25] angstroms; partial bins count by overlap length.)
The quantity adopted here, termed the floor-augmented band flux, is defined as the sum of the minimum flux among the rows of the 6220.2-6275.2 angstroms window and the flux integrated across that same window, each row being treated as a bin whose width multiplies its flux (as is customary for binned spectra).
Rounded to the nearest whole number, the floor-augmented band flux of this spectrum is 2281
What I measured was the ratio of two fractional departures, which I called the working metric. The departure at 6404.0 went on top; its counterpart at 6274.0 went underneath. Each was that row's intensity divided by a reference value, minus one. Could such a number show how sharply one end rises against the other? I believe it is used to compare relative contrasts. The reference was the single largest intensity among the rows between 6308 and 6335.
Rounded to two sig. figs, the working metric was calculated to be 1.4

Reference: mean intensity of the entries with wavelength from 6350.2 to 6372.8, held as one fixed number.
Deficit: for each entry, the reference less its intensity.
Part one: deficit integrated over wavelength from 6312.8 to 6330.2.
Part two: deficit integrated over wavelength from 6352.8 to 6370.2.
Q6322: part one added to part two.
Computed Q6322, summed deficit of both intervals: 5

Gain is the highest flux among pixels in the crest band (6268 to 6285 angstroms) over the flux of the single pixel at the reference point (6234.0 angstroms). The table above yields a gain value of 1.10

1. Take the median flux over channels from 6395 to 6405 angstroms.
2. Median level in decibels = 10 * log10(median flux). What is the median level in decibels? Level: 16.2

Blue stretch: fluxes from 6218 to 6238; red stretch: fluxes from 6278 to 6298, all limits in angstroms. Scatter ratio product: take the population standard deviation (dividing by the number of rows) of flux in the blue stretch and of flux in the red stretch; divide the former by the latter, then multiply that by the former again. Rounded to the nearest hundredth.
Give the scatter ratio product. 0.77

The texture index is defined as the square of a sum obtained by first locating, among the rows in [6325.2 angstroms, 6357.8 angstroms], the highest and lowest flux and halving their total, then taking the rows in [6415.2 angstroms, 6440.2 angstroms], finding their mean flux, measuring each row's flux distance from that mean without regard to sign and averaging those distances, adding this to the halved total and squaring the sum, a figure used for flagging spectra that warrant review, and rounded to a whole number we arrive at 1697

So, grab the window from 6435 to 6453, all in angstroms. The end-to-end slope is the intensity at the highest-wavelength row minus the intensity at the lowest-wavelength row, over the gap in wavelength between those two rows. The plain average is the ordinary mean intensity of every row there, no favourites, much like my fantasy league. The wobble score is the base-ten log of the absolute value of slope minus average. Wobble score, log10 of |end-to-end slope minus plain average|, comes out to 1.60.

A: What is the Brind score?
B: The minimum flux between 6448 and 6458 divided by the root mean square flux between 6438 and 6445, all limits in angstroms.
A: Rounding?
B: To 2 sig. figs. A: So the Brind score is 0.88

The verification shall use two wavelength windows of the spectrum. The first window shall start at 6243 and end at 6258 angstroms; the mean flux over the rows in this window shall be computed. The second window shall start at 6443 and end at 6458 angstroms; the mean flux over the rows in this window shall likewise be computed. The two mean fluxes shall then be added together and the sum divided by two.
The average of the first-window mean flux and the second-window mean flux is 40.0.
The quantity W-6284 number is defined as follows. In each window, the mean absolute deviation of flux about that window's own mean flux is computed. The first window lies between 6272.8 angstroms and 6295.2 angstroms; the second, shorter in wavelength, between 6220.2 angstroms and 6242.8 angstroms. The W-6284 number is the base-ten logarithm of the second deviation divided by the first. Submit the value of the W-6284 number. -0.16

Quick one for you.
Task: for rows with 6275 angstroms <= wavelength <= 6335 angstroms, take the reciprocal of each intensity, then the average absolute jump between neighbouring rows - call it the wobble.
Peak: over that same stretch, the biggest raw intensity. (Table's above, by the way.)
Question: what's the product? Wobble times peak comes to 0.052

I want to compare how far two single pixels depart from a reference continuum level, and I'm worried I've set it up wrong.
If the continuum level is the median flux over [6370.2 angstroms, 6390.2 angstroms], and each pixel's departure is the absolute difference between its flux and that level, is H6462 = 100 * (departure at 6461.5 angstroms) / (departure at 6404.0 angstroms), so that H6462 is 43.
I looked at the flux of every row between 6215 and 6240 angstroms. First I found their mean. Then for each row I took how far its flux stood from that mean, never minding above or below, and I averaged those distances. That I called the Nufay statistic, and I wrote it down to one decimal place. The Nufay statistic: 1.0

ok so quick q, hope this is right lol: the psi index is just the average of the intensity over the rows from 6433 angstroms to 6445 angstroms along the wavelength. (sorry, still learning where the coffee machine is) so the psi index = 40.8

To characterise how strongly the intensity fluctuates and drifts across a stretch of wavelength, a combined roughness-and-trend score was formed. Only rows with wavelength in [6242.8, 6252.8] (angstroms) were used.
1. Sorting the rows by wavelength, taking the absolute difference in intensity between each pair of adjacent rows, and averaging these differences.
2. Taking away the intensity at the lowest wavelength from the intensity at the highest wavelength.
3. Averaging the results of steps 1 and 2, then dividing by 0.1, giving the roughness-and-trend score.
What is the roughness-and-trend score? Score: -1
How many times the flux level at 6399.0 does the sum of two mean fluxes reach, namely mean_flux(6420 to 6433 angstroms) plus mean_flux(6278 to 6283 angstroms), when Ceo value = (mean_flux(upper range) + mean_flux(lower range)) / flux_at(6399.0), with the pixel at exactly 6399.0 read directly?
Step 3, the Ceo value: 1.91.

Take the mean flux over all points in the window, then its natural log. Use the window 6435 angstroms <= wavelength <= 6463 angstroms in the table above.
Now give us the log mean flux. 3.689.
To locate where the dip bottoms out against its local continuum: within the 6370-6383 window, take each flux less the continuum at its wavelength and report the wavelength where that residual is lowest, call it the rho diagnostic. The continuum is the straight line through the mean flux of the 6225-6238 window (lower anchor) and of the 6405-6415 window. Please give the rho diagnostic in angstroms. 6374.0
